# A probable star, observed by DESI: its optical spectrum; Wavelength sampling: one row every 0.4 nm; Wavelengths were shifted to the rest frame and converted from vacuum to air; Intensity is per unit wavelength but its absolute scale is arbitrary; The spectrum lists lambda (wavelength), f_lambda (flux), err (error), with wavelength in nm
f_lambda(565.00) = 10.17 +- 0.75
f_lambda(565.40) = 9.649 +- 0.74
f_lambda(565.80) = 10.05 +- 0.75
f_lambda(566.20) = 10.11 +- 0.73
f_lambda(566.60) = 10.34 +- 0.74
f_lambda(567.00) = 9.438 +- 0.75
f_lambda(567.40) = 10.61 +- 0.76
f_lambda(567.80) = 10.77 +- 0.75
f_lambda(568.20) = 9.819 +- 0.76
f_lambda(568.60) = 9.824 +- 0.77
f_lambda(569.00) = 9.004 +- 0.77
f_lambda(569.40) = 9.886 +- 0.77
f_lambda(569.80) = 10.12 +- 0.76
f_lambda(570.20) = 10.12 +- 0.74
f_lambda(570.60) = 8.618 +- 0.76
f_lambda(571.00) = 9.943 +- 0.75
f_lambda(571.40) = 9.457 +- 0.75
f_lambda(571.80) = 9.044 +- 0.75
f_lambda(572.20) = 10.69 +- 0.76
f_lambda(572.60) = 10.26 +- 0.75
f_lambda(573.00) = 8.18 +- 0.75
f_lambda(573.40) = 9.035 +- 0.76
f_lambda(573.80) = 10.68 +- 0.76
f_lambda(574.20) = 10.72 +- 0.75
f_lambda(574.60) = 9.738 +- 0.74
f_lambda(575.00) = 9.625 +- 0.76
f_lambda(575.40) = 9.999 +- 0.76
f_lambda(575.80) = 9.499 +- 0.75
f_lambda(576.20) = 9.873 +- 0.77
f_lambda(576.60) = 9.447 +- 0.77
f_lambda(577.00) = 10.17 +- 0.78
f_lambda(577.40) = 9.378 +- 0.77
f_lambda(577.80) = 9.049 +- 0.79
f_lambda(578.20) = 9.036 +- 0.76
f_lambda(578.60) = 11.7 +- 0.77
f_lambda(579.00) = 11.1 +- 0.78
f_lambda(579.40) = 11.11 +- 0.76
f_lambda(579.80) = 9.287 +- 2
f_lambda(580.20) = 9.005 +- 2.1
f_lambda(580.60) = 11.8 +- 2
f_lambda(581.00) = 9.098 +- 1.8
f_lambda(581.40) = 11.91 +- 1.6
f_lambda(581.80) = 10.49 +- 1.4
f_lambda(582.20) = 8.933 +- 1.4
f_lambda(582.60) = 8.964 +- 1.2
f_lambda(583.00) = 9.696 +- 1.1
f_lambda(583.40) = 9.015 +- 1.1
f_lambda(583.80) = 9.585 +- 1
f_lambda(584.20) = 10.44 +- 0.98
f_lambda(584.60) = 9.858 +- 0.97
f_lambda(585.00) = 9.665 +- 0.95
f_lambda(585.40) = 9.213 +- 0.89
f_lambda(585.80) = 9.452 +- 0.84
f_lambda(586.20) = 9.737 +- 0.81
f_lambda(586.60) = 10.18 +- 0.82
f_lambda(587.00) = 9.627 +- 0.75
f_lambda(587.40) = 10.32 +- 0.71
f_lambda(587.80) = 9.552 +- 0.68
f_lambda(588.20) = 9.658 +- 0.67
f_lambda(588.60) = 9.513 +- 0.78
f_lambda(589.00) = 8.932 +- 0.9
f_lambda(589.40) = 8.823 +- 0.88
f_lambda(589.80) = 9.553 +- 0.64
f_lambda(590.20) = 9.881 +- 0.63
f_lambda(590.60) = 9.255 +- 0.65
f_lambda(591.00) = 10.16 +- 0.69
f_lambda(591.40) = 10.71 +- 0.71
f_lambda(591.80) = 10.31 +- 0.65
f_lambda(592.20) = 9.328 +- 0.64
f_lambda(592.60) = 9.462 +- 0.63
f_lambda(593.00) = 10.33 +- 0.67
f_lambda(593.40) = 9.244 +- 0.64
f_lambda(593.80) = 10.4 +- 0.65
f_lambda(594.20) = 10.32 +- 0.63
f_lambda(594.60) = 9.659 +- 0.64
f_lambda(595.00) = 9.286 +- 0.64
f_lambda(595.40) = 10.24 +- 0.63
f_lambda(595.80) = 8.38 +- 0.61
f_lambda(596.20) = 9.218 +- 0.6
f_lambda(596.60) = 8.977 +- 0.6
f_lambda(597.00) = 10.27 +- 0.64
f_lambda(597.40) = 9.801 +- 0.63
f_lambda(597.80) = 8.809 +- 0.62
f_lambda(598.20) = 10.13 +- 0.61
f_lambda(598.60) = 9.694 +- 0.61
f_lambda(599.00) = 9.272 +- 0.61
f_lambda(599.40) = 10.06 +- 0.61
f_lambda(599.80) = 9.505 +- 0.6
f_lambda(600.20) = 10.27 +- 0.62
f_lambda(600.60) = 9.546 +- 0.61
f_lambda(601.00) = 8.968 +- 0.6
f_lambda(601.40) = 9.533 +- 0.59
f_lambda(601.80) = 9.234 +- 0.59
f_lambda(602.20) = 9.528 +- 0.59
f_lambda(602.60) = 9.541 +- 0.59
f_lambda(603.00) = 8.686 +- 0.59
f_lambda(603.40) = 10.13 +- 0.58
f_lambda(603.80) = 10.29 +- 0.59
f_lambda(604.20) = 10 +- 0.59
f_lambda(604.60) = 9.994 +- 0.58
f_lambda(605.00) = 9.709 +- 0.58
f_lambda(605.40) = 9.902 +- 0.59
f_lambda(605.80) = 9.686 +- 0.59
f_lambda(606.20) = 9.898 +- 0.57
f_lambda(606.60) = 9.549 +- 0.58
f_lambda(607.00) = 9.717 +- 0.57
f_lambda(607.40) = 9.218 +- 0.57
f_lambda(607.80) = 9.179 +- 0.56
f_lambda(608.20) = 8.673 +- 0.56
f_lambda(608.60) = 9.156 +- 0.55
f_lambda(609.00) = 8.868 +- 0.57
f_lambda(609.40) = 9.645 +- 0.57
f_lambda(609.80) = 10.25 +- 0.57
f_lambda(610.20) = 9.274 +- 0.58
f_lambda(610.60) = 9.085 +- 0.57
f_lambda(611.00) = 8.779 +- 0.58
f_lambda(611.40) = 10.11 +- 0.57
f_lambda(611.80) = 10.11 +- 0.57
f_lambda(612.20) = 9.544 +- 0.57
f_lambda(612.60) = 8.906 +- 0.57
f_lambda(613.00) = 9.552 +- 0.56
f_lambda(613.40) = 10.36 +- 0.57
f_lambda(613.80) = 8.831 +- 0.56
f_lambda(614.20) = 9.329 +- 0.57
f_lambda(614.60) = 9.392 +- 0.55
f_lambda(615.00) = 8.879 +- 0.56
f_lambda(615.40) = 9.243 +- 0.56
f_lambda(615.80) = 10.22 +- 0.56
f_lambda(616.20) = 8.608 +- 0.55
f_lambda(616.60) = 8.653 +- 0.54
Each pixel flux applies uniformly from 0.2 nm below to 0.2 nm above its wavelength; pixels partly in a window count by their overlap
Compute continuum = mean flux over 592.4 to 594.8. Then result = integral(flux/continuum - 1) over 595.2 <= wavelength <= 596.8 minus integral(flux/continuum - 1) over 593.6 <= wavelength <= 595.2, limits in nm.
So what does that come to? -0.12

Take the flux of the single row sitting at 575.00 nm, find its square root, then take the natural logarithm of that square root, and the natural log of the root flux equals 1.13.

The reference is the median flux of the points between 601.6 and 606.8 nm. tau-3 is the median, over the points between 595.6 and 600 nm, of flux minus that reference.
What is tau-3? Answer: -0.20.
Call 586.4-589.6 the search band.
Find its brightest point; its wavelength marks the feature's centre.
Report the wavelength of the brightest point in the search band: 587.40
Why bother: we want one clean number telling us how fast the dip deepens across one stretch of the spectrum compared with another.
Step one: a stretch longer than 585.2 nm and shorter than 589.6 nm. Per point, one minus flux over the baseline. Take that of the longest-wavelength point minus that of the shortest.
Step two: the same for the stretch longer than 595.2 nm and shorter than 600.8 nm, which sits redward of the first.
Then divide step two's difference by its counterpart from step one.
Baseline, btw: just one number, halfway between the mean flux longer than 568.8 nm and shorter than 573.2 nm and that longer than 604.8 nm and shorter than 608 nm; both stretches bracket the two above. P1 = 1.8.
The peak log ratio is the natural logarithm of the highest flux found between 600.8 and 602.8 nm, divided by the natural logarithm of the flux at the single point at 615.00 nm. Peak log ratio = 1.03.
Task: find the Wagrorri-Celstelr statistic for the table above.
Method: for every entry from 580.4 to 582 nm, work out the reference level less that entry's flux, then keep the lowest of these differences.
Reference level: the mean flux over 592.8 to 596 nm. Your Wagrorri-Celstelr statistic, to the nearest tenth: -2.2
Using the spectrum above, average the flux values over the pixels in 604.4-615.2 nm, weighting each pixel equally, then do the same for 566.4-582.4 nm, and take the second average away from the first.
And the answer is -0.5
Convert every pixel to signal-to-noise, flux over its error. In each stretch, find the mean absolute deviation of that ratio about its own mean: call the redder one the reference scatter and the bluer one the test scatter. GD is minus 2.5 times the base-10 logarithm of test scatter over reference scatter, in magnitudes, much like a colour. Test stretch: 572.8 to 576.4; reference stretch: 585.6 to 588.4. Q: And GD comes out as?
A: 0.4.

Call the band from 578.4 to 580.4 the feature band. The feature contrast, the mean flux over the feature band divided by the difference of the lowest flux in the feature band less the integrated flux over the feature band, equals -0.88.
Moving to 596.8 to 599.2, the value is -0.67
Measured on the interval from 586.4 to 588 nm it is -1.57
